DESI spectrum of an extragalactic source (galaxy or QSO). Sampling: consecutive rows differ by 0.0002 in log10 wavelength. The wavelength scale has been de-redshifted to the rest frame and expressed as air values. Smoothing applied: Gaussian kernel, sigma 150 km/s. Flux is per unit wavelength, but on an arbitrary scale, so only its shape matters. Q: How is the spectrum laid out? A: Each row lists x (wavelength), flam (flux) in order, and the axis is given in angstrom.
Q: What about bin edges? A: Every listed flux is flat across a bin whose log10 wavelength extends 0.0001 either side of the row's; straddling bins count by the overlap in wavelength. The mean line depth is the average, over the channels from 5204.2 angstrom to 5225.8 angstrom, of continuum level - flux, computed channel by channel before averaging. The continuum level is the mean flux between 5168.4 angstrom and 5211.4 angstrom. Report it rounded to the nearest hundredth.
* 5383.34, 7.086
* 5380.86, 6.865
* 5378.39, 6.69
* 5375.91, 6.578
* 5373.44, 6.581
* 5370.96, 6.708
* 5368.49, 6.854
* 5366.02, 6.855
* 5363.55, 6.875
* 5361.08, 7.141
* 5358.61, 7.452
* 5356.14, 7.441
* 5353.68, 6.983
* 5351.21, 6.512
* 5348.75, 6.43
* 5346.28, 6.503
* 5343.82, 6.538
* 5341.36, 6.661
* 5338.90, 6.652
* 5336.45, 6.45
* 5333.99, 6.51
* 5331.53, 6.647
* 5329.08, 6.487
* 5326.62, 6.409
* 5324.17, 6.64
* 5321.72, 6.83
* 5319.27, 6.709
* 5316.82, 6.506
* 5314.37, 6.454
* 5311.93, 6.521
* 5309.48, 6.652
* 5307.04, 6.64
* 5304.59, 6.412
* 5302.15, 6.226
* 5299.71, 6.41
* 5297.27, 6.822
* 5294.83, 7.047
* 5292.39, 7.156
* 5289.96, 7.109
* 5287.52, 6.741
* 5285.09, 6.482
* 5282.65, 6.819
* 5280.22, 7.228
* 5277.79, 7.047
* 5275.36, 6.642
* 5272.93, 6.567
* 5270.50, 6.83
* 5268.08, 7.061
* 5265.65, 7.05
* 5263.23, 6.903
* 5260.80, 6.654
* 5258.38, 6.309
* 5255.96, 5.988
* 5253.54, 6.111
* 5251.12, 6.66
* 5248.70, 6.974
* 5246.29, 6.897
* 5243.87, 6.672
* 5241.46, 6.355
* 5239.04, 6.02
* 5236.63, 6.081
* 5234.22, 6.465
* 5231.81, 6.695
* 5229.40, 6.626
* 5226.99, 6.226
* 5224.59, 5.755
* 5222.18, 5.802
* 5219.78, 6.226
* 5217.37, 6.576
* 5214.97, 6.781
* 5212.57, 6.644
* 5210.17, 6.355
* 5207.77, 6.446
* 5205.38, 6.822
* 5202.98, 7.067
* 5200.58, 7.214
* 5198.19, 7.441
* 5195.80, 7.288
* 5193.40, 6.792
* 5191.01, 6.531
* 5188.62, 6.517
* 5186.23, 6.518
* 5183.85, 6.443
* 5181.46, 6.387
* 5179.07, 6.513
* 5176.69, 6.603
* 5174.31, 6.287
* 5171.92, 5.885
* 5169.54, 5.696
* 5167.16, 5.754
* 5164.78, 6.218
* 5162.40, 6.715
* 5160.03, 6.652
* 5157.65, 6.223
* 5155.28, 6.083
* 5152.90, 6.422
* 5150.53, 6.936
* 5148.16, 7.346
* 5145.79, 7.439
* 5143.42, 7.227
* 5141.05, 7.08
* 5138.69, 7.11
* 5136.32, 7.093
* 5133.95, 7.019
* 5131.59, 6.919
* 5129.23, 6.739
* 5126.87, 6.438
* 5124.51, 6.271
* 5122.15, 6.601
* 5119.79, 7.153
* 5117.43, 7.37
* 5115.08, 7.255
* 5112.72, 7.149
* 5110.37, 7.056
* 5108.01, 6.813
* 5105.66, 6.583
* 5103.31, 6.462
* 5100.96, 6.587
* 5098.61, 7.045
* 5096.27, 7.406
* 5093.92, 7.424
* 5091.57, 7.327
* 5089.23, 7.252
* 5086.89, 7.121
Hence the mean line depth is 0.22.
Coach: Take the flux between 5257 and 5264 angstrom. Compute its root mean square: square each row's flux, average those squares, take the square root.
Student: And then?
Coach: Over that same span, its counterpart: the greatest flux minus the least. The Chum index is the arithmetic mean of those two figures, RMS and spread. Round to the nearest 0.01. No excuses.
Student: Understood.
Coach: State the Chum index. 3.61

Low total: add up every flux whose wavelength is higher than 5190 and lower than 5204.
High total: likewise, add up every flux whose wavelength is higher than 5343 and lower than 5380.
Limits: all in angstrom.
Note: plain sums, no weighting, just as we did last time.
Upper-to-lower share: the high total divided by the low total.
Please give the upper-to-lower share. 2.4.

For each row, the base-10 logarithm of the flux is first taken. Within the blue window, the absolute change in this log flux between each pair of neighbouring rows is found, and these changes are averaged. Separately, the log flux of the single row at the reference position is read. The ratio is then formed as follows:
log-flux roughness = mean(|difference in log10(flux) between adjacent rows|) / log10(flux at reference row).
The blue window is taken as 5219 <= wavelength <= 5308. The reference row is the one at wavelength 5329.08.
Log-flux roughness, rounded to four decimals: 0.0205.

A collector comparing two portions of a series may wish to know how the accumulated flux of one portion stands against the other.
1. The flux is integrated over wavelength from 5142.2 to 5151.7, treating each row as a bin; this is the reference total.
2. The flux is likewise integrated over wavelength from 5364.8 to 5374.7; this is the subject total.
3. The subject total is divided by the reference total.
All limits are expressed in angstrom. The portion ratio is 0.97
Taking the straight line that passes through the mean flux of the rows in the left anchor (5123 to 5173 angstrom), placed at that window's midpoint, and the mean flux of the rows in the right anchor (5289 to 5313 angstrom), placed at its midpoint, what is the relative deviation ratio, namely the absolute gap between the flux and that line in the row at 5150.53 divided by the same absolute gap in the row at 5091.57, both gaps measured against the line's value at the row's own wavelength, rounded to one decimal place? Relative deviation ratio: 0.4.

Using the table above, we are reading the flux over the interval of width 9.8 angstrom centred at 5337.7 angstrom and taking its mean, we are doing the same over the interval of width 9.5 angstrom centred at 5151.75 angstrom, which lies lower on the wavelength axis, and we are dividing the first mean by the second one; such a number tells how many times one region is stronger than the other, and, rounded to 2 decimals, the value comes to 0.98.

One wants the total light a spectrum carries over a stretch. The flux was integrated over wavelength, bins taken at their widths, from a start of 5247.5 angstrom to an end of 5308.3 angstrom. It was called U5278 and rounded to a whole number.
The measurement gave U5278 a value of 408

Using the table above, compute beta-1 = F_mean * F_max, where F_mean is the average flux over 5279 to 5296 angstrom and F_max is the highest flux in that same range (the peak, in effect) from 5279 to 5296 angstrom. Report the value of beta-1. 50.2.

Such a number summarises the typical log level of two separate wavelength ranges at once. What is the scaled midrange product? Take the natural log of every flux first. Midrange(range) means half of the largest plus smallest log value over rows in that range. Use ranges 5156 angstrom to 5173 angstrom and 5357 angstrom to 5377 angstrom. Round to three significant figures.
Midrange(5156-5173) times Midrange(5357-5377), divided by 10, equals 0.355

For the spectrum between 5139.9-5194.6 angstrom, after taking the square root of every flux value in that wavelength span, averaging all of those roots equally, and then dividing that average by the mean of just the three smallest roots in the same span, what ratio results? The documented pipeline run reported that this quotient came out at 1.06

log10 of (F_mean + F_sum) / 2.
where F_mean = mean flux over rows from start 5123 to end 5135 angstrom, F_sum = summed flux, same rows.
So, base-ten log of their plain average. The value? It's 1.30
